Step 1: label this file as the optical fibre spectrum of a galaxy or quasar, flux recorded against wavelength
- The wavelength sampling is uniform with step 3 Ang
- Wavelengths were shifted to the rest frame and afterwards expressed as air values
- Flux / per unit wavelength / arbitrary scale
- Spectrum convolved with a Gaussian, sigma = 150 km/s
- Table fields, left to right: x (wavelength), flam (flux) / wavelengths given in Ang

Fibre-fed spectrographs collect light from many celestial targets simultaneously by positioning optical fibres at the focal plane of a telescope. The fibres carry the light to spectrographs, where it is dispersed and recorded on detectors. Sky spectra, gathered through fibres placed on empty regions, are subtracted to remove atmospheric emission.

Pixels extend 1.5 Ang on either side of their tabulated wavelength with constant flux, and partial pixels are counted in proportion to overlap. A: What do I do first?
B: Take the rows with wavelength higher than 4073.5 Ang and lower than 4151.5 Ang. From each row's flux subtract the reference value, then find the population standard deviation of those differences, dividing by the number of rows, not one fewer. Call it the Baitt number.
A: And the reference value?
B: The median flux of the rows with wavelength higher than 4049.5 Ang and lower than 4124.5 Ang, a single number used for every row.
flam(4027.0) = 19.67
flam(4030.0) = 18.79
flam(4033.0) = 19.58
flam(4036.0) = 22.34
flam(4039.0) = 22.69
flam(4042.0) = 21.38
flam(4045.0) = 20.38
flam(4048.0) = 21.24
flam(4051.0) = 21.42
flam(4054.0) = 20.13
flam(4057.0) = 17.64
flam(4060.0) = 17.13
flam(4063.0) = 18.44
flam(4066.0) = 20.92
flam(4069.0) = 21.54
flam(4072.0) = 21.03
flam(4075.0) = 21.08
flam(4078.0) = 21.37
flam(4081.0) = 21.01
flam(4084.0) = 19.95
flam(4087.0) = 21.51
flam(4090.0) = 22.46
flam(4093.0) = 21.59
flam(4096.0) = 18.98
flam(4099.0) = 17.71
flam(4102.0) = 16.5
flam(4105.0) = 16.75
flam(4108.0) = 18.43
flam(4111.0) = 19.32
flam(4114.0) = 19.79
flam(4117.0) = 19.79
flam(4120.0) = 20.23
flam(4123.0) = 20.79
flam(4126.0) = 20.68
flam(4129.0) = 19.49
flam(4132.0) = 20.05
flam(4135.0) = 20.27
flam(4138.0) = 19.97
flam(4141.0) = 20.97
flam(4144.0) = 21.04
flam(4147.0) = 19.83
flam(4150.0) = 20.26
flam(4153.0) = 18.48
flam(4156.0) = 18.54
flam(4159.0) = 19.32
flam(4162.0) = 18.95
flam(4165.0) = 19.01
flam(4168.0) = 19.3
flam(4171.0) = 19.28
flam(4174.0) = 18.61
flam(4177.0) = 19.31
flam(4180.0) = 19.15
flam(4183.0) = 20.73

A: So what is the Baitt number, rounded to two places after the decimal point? 1.40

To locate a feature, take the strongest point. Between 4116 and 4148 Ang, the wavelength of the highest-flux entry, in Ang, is 4144.0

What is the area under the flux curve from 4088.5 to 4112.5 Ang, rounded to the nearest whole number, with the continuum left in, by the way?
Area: 455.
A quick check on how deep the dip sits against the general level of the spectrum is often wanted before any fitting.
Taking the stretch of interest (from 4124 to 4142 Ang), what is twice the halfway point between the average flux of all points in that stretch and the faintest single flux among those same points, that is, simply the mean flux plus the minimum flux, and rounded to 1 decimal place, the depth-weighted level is 39.7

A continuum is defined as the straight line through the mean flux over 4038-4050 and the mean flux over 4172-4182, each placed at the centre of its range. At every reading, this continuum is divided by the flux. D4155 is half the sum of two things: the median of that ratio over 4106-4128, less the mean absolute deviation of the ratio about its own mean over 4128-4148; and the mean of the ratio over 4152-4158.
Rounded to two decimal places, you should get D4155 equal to 1.02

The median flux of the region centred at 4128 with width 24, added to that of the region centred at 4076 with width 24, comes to 41.2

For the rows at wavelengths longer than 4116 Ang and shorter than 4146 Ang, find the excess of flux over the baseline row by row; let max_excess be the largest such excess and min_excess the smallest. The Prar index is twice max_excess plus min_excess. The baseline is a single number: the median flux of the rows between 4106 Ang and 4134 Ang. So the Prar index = 2.20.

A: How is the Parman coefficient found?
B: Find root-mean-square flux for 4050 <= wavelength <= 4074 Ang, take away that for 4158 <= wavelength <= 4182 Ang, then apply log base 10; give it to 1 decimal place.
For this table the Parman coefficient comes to -0.1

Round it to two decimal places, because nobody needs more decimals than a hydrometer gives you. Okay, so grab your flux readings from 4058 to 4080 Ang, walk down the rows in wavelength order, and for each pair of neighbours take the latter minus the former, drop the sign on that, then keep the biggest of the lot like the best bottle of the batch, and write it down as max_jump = 2.48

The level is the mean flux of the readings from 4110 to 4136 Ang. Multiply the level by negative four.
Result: -80.2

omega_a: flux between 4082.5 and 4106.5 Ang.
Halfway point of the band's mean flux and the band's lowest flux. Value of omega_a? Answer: 18.0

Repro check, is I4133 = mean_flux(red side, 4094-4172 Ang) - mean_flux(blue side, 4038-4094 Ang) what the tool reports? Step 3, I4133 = -1.3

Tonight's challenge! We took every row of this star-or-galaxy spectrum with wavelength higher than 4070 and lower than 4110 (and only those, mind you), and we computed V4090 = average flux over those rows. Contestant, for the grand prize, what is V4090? 19.9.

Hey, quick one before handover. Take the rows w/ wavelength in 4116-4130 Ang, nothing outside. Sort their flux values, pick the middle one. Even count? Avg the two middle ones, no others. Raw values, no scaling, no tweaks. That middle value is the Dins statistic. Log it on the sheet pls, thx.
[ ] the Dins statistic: 20.2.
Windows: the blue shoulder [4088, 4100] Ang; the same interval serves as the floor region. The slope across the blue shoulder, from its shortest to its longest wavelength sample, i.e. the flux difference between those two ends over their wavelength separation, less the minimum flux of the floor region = -18.2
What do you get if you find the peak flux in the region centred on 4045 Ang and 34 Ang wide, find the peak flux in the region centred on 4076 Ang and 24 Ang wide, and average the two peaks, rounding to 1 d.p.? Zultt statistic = 22.1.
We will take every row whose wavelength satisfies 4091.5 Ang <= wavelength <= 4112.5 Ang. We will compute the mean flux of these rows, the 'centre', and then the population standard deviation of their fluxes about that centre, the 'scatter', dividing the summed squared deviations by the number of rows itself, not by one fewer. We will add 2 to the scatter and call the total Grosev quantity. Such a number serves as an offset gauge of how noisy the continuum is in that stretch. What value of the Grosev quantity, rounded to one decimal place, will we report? 3.6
